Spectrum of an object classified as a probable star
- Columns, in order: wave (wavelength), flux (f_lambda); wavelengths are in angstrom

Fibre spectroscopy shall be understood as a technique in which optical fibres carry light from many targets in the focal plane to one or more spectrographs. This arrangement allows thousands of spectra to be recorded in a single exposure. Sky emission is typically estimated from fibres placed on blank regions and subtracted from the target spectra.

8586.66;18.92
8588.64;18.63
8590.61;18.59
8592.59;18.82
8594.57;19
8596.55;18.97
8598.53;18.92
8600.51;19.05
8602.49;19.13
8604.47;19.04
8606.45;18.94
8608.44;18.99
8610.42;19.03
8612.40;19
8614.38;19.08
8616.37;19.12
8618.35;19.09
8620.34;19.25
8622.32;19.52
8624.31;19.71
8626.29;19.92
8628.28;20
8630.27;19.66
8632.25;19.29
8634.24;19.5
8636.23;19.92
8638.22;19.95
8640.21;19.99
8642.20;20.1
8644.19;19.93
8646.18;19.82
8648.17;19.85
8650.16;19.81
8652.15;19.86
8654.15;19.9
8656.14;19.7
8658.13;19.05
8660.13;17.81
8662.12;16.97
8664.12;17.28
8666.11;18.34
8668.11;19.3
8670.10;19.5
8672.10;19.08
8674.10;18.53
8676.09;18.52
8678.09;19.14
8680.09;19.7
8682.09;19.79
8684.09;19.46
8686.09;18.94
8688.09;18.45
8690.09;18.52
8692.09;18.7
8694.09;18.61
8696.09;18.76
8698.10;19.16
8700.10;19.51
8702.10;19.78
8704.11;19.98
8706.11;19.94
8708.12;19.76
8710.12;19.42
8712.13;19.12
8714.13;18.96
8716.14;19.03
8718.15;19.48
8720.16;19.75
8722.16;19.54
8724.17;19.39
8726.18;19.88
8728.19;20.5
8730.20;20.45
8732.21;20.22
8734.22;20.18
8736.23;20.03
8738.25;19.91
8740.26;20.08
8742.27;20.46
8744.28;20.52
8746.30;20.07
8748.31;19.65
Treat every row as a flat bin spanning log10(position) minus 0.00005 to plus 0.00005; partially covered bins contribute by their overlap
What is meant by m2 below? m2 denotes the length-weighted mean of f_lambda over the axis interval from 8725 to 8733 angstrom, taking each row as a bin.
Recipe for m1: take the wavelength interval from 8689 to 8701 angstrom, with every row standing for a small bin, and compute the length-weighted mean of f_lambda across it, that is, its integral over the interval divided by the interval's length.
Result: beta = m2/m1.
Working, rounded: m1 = 18.9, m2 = 20.2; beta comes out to 1.07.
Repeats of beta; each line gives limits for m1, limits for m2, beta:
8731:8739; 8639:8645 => 1.00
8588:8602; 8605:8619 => 1.01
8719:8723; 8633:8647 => 1.01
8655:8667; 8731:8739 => 1.10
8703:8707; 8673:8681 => 0.95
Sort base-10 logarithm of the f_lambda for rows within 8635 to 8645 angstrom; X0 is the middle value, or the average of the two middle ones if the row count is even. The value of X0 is 1.30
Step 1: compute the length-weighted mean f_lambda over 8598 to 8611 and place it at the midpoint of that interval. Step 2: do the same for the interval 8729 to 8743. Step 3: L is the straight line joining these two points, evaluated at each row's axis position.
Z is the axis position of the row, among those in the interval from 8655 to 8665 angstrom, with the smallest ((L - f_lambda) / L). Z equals 8656.14 angstrom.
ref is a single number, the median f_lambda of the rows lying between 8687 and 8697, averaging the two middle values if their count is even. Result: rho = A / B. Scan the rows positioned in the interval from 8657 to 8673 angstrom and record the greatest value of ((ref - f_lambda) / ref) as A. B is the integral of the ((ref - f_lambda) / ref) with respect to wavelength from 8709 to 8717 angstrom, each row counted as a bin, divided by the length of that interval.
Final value -3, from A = 0.09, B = -0.03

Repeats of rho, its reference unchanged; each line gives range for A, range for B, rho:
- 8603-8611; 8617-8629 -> 0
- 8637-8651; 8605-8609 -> 3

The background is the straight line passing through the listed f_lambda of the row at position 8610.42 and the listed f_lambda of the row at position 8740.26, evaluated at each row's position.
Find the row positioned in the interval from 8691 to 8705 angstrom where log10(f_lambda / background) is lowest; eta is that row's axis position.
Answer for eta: 8694.09 angstrom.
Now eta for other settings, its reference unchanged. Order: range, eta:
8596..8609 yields 8606.45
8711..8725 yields 8714.13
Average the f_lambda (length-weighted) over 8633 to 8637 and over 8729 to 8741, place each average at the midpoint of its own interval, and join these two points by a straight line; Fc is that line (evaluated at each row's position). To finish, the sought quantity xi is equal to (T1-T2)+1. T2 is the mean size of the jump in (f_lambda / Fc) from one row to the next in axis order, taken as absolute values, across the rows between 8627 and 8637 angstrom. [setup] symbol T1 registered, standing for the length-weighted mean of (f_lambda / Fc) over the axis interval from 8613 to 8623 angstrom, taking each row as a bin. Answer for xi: 1.96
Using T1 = 0.98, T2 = 0.017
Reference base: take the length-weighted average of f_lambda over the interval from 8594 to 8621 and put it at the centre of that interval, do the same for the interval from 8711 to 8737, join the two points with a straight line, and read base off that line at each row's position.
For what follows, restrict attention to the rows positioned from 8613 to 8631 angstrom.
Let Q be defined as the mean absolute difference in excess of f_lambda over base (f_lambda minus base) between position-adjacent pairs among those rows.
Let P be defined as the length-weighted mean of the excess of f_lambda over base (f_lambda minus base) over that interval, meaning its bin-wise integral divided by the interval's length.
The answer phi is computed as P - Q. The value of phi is 0.19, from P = 0.3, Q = 0.16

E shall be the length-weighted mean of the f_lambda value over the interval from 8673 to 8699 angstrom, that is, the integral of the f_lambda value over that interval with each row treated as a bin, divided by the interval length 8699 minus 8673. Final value 18.9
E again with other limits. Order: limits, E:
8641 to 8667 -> 19.1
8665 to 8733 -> 19.3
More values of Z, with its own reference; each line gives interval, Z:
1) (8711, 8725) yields 8720.16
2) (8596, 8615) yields 8602.49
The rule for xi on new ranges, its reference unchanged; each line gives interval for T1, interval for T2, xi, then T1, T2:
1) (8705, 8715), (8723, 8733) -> 1.95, 0.97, 0.017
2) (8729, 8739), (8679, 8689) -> 1.98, 1.00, 0.018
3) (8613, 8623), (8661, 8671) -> 1.95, 0.98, 0.031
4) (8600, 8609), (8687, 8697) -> 1.97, 0.98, 0.006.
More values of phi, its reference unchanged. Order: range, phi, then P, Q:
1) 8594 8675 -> -0.20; 0.0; 0.25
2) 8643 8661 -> -0.06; 0.2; 0.30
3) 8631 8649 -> 0.45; 0.6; 0.13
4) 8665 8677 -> -0.98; -0.6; 0.43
